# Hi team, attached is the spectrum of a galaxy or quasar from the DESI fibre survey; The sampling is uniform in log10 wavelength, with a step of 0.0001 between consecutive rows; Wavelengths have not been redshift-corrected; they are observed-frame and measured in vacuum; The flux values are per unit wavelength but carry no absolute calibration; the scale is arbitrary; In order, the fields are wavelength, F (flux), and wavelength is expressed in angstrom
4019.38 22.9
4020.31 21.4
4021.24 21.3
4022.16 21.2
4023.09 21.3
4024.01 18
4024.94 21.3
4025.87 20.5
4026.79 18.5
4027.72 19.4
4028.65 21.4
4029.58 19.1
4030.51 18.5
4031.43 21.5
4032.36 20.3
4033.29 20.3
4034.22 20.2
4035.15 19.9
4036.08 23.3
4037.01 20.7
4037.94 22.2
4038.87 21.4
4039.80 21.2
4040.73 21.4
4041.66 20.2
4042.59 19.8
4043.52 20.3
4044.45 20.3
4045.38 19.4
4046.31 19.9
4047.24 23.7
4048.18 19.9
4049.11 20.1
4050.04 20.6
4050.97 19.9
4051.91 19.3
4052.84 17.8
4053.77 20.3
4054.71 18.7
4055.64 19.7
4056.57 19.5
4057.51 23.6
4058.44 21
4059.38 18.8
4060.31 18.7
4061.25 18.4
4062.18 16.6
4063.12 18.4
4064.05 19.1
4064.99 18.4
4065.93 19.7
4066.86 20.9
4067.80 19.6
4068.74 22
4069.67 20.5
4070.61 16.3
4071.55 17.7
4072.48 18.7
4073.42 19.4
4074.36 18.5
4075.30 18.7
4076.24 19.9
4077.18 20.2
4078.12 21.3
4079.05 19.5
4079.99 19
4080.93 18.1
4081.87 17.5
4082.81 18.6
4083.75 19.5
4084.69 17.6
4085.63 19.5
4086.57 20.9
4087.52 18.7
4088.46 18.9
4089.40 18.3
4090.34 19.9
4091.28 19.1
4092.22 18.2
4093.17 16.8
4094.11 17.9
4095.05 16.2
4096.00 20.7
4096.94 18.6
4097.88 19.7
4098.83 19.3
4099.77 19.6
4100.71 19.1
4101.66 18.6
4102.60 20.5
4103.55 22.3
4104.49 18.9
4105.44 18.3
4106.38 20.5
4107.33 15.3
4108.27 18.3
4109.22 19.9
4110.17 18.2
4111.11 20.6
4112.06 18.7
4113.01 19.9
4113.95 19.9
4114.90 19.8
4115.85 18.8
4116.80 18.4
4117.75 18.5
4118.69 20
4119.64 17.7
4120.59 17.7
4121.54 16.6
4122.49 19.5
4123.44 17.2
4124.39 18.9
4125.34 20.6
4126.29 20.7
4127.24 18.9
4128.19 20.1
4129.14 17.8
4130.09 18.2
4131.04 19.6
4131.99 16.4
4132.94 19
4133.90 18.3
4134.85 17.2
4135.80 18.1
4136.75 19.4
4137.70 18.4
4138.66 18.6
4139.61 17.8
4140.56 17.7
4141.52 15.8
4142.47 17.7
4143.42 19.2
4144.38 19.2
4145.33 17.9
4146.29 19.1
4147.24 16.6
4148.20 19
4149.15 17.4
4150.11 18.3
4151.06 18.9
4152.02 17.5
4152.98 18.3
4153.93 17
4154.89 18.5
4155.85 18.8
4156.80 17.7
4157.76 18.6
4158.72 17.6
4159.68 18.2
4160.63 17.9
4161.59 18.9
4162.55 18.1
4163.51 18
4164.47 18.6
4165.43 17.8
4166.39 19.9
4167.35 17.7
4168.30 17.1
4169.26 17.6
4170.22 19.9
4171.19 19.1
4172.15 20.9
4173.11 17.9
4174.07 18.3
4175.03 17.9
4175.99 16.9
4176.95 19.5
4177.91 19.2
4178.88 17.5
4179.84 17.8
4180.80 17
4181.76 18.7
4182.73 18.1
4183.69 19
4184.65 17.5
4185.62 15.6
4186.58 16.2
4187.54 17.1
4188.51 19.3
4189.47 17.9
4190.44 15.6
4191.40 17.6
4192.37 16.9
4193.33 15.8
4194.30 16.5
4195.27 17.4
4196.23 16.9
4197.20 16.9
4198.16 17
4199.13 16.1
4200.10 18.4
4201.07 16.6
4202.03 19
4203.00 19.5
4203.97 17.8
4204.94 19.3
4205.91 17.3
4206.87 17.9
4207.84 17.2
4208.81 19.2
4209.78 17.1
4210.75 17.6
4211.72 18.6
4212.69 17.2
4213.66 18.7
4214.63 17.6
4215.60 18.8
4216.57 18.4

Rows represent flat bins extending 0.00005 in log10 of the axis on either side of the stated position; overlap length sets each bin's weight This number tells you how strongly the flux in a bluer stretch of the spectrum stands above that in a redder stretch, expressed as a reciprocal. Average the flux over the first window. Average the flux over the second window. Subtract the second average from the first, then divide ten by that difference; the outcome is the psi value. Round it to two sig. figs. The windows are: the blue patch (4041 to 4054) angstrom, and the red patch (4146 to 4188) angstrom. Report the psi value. 5.0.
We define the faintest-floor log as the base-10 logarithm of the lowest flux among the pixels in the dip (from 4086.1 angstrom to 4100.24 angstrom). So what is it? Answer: 1.21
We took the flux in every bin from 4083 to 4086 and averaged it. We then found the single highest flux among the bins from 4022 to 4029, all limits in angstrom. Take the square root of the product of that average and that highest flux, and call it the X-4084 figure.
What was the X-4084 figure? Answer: 20.1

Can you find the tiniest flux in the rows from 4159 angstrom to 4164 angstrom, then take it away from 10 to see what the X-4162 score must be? -7.9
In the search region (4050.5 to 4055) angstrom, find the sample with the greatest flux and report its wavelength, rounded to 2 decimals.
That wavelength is 4053.77 angstrom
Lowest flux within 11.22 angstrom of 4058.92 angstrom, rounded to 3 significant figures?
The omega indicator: 16.6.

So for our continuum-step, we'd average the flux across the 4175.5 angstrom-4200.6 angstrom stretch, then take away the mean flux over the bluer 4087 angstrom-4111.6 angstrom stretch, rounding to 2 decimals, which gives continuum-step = -1.54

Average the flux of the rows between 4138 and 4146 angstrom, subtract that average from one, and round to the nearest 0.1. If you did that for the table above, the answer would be -17.0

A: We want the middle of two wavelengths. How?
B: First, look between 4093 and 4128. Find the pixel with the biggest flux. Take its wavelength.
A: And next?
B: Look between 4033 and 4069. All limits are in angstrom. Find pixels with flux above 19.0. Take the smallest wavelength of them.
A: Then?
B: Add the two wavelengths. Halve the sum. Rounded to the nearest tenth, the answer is 4068.4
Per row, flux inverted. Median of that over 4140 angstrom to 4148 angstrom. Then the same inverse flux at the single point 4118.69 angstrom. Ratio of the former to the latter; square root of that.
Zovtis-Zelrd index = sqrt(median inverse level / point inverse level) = 1.06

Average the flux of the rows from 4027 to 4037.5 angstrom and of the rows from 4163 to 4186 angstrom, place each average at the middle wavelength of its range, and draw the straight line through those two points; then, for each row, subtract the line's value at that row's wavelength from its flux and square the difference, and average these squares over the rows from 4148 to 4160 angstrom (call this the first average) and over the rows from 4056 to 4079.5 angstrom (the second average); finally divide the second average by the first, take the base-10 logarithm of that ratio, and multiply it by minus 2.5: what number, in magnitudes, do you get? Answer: -1.7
